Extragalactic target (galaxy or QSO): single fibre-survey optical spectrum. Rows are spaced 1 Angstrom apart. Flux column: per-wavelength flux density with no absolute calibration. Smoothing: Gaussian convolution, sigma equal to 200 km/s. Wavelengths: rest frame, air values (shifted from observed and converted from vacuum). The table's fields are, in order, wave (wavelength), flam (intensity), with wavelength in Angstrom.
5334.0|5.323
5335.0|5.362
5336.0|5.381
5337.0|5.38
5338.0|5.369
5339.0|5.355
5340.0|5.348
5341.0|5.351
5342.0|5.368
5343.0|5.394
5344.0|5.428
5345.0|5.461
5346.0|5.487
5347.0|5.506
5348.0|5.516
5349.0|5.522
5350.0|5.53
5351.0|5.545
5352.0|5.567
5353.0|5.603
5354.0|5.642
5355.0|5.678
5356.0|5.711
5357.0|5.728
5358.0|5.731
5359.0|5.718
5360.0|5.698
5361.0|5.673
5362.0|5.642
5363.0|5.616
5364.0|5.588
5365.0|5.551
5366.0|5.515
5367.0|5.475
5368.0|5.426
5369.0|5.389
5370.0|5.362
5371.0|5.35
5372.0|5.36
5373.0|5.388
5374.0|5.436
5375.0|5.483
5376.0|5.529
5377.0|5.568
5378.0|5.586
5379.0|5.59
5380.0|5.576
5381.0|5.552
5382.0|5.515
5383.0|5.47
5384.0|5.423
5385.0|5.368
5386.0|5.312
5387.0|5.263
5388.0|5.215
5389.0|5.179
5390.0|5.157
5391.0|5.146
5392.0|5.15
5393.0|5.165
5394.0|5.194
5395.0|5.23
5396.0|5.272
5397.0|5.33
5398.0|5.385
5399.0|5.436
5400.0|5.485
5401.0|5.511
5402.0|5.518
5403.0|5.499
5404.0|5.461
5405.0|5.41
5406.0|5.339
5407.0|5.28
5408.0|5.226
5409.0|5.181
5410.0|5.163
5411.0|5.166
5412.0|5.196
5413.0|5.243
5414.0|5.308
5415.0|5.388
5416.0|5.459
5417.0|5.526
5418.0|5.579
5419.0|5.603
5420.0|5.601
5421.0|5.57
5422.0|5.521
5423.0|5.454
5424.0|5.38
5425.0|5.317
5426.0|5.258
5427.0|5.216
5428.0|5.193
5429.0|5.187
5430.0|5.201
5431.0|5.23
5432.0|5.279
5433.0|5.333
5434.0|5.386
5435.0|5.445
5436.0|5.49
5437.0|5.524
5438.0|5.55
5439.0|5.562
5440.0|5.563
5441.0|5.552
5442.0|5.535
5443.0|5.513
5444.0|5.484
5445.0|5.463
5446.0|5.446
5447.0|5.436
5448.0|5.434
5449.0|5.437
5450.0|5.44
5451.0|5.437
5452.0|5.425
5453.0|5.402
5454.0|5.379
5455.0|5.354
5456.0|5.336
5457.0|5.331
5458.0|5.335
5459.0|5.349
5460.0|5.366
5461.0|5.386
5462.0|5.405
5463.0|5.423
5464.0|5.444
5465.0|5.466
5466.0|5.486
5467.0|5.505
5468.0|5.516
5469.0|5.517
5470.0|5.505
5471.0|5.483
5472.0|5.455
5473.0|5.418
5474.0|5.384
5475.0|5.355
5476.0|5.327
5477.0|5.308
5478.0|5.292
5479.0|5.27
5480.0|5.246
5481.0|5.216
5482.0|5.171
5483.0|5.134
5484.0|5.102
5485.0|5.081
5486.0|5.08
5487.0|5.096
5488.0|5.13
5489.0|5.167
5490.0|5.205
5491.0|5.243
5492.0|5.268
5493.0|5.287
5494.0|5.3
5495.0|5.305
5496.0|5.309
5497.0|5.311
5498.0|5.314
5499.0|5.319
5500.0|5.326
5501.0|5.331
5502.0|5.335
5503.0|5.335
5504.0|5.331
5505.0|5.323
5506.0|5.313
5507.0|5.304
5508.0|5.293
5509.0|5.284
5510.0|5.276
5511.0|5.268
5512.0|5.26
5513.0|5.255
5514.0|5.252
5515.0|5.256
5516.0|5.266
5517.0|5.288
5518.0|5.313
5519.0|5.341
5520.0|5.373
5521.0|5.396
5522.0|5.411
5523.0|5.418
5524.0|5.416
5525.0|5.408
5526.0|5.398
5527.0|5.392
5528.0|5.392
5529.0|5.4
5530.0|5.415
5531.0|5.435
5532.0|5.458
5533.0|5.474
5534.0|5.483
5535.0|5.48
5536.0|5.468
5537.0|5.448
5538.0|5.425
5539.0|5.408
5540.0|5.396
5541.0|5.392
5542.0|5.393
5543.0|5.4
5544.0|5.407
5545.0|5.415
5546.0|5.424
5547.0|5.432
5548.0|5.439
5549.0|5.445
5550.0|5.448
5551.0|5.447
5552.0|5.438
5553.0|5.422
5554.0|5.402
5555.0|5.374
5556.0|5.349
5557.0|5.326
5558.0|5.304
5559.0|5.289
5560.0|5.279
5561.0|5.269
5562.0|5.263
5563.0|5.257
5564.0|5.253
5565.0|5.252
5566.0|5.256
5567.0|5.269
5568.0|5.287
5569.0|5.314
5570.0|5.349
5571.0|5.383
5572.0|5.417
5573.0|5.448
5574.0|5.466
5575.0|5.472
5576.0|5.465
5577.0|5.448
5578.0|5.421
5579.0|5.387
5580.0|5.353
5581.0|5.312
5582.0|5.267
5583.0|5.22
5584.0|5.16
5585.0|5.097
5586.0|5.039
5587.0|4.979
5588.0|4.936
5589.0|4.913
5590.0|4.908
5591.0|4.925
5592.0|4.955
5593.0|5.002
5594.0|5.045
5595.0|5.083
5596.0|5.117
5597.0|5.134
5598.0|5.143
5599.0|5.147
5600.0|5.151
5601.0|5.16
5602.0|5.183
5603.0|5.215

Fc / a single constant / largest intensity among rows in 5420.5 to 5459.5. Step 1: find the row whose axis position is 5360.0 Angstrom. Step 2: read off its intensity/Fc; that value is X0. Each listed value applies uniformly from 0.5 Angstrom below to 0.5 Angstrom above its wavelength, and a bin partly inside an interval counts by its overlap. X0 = 1.02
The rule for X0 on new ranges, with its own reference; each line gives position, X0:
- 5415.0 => 0.97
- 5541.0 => 0.97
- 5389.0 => 0.93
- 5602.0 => 0.93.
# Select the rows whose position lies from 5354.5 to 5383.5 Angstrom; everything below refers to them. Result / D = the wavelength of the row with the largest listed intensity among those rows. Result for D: 5358.0 Angstrom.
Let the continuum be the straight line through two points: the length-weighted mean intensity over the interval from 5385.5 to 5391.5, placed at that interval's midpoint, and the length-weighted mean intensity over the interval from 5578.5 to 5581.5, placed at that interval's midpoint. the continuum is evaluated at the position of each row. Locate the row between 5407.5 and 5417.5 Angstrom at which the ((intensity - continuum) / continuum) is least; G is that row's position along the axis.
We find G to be 5410.0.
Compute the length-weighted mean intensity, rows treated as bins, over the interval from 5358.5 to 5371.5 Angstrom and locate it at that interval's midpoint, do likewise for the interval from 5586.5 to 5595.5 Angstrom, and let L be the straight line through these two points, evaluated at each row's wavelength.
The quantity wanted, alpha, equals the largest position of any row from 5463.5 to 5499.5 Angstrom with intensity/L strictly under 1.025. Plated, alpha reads 5499.0 Angstrom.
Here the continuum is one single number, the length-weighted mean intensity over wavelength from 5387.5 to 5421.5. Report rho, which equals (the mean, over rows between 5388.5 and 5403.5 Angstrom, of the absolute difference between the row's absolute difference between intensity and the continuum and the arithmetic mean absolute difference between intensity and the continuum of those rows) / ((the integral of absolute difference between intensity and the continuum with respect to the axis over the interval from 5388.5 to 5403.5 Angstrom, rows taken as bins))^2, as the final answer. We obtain 0.011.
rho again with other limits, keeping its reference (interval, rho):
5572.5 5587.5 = 0.017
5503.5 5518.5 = 0.033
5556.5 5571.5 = 0.030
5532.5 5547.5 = 0.015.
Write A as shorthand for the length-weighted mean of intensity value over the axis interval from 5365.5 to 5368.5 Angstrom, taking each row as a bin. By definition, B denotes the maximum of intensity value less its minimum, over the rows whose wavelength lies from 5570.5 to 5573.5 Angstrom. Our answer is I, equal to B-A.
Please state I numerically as -5.41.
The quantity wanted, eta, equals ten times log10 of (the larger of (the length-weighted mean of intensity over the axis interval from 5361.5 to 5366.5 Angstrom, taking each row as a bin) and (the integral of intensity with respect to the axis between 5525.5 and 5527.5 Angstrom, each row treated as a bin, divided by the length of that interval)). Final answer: 7.47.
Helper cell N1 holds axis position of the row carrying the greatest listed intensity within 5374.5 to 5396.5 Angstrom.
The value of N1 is 5379.0 Angstrom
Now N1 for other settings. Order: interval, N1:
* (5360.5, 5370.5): 5361.0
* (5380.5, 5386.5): 5381.0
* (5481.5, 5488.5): 5482.0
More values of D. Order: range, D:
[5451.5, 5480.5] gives 5469.0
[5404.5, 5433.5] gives 5419.0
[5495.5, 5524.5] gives 5523.0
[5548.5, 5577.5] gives 5575.0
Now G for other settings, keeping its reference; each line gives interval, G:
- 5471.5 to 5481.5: 5481.0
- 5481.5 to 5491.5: 5486.0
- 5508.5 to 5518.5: 5514.0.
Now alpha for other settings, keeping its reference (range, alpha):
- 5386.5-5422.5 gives 5422.0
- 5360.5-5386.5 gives 5386.0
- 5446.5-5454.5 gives 5454.0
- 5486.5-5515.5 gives 5515.0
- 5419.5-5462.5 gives 5462.0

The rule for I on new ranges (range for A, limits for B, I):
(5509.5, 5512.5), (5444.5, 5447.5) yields -5.24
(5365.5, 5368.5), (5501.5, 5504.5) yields -5.47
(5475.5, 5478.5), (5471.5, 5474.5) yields -5.24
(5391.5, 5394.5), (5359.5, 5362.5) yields -5.11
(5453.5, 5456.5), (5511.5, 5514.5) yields -5.35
